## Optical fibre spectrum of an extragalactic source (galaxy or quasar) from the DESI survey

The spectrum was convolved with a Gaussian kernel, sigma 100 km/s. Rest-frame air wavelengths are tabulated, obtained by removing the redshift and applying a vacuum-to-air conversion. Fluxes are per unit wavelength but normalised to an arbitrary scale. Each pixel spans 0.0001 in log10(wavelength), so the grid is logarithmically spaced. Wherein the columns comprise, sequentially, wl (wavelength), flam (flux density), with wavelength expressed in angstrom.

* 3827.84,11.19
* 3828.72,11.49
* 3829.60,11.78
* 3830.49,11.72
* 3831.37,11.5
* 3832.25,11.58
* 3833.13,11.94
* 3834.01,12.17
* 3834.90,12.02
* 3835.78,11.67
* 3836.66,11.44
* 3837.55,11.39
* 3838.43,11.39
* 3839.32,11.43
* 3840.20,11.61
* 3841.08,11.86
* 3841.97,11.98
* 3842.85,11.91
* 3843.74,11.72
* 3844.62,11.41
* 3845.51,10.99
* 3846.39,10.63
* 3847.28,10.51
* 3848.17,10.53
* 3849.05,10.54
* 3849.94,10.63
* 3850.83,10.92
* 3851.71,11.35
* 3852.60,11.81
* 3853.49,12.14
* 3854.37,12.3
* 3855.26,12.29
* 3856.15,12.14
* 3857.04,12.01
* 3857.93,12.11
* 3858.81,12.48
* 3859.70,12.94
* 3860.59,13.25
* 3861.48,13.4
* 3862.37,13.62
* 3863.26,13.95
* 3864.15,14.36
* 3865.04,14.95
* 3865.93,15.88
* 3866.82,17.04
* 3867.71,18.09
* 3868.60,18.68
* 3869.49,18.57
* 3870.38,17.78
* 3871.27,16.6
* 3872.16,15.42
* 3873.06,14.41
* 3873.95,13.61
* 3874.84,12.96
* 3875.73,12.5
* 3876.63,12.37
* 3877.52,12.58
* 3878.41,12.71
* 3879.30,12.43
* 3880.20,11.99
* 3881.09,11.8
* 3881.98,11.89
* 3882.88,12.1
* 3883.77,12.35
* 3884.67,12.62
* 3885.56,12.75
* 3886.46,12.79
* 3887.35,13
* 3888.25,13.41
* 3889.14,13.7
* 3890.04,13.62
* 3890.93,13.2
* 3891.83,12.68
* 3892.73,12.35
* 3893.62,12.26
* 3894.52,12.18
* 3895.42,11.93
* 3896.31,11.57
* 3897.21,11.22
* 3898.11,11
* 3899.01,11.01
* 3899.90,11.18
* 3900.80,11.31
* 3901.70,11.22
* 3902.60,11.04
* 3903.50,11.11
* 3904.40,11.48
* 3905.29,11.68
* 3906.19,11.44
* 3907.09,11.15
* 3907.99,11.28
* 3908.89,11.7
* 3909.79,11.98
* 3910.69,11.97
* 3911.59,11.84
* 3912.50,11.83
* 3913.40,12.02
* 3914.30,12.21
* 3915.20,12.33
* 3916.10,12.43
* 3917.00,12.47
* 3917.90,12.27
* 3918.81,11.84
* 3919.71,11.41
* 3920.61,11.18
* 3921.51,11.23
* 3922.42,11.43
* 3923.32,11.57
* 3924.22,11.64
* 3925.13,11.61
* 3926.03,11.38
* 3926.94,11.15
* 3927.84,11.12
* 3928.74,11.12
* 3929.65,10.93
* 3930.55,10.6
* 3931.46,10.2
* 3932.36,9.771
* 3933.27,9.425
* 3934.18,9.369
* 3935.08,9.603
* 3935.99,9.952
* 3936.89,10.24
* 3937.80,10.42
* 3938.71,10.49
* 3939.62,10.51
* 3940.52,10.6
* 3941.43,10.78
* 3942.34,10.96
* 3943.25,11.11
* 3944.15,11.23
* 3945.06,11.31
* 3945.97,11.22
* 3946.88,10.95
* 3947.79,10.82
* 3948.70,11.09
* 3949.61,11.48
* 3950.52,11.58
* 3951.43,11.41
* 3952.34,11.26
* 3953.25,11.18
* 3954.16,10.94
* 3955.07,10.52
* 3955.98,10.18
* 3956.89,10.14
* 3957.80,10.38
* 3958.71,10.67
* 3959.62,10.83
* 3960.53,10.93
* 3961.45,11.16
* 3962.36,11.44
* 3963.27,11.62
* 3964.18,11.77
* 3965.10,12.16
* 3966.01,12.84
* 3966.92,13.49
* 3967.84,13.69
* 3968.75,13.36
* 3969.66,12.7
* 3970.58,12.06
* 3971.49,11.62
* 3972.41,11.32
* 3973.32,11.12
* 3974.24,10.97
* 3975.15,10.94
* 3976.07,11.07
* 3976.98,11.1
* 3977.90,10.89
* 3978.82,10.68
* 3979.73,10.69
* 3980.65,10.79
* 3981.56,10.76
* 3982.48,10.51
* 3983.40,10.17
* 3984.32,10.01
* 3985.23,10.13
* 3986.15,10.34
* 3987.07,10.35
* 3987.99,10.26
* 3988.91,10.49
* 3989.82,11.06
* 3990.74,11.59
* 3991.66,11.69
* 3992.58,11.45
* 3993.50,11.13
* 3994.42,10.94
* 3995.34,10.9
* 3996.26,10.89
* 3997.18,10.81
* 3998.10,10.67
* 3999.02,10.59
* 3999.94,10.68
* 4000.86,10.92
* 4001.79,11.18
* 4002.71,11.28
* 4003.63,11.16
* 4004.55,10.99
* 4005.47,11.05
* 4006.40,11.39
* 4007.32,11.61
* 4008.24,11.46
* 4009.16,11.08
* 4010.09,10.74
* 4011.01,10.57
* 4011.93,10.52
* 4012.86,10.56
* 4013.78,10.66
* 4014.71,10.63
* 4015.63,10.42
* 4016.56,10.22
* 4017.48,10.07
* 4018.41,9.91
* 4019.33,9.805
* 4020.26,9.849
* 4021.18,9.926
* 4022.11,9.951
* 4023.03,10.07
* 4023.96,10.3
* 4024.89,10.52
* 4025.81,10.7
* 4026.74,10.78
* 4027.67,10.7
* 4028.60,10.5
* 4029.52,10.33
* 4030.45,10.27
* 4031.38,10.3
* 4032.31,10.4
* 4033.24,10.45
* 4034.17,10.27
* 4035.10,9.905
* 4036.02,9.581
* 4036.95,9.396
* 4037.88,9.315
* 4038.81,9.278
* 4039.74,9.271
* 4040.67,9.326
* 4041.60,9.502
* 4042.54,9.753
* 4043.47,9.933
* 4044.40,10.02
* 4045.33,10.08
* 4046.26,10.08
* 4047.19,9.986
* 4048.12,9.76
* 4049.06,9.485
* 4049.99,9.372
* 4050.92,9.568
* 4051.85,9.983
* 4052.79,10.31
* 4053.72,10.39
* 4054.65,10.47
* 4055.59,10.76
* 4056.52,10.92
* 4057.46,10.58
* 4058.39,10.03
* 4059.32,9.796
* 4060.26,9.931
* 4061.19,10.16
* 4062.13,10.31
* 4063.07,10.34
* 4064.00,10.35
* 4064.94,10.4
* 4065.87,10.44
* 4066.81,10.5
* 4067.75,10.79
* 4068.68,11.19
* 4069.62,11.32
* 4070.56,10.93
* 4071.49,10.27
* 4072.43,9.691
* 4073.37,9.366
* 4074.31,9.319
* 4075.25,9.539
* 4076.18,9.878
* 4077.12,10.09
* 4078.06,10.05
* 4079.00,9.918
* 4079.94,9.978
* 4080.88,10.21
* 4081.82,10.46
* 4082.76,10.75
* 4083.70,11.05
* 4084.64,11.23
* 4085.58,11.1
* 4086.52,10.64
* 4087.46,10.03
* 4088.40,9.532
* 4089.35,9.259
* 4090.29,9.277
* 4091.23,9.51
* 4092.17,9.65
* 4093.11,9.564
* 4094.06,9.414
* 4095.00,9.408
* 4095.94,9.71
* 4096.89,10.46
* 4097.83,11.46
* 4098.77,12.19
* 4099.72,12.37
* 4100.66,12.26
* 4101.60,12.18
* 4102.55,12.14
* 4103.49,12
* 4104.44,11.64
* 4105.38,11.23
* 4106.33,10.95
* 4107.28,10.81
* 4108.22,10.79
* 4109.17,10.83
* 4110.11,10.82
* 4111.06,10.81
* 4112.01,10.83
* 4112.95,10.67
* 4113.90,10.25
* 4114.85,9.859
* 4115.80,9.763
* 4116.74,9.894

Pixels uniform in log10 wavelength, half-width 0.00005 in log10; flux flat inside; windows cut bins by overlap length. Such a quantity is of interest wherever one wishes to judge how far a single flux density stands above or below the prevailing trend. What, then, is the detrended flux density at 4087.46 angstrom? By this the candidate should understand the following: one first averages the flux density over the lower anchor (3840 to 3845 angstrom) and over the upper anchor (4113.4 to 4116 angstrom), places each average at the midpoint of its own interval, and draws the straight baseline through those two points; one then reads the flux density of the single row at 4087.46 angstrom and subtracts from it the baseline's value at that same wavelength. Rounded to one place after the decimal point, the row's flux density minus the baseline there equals -0.1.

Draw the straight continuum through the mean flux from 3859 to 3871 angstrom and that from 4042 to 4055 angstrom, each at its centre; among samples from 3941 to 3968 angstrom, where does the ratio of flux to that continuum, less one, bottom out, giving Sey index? 3956.89 angstrom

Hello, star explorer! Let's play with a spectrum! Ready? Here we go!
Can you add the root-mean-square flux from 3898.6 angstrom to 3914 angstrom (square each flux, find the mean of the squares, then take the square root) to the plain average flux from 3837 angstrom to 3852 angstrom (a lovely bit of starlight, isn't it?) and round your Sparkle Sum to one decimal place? 22.7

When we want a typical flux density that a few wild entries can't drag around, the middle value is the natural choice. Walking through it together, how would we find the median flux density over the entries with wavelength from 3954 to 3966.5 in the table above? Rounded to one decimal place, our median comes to 10.9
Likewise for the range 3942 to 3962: 11.0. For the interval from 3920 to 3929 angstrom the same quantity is 11.3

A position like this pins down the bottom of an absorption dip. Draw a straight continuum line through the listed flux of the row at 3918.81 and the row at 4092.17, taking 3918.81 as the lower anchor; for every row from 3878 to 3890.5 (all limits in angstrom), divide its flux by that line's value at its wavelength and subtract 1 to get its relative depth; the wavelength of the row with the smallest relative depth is 3881.09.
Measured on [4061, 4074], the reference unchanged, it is 4073.37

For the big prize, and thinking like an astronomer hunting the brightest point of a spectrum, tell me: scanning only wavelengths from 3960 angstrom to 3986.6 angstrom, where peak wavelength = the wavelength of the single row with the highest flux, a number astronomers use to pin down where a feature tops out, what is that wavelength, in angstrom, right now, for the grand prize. 3967.84 angstrom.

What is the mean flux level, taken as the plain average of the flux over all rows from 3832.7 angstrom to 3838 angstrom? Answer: 11.8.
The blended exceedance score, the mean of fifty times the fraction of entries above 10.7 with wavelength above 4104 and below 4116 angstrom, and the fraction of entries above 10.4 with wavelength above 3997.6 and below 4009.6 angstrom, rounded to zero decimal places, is 18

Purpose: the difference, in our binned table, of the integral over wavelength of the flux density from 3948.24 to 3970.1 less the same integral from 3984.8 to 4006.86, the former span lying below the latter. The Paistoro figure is 11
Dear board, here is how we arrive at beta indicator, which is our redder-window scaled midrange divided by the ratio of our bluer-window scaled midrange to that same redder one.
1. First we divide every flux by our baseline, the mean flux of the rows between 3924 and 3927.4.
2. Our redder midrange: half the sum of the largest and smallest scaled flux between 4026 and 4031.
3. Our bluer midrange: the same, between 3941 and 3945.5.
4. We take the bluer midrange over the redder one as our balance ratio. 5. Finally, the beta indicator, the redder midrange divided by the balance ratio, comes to 0.88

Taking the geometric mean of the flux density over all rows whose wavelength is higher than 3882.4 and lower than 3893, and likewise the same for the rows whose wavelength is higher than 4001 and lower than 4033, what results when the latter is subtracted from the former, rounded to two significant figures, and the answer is 2.3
